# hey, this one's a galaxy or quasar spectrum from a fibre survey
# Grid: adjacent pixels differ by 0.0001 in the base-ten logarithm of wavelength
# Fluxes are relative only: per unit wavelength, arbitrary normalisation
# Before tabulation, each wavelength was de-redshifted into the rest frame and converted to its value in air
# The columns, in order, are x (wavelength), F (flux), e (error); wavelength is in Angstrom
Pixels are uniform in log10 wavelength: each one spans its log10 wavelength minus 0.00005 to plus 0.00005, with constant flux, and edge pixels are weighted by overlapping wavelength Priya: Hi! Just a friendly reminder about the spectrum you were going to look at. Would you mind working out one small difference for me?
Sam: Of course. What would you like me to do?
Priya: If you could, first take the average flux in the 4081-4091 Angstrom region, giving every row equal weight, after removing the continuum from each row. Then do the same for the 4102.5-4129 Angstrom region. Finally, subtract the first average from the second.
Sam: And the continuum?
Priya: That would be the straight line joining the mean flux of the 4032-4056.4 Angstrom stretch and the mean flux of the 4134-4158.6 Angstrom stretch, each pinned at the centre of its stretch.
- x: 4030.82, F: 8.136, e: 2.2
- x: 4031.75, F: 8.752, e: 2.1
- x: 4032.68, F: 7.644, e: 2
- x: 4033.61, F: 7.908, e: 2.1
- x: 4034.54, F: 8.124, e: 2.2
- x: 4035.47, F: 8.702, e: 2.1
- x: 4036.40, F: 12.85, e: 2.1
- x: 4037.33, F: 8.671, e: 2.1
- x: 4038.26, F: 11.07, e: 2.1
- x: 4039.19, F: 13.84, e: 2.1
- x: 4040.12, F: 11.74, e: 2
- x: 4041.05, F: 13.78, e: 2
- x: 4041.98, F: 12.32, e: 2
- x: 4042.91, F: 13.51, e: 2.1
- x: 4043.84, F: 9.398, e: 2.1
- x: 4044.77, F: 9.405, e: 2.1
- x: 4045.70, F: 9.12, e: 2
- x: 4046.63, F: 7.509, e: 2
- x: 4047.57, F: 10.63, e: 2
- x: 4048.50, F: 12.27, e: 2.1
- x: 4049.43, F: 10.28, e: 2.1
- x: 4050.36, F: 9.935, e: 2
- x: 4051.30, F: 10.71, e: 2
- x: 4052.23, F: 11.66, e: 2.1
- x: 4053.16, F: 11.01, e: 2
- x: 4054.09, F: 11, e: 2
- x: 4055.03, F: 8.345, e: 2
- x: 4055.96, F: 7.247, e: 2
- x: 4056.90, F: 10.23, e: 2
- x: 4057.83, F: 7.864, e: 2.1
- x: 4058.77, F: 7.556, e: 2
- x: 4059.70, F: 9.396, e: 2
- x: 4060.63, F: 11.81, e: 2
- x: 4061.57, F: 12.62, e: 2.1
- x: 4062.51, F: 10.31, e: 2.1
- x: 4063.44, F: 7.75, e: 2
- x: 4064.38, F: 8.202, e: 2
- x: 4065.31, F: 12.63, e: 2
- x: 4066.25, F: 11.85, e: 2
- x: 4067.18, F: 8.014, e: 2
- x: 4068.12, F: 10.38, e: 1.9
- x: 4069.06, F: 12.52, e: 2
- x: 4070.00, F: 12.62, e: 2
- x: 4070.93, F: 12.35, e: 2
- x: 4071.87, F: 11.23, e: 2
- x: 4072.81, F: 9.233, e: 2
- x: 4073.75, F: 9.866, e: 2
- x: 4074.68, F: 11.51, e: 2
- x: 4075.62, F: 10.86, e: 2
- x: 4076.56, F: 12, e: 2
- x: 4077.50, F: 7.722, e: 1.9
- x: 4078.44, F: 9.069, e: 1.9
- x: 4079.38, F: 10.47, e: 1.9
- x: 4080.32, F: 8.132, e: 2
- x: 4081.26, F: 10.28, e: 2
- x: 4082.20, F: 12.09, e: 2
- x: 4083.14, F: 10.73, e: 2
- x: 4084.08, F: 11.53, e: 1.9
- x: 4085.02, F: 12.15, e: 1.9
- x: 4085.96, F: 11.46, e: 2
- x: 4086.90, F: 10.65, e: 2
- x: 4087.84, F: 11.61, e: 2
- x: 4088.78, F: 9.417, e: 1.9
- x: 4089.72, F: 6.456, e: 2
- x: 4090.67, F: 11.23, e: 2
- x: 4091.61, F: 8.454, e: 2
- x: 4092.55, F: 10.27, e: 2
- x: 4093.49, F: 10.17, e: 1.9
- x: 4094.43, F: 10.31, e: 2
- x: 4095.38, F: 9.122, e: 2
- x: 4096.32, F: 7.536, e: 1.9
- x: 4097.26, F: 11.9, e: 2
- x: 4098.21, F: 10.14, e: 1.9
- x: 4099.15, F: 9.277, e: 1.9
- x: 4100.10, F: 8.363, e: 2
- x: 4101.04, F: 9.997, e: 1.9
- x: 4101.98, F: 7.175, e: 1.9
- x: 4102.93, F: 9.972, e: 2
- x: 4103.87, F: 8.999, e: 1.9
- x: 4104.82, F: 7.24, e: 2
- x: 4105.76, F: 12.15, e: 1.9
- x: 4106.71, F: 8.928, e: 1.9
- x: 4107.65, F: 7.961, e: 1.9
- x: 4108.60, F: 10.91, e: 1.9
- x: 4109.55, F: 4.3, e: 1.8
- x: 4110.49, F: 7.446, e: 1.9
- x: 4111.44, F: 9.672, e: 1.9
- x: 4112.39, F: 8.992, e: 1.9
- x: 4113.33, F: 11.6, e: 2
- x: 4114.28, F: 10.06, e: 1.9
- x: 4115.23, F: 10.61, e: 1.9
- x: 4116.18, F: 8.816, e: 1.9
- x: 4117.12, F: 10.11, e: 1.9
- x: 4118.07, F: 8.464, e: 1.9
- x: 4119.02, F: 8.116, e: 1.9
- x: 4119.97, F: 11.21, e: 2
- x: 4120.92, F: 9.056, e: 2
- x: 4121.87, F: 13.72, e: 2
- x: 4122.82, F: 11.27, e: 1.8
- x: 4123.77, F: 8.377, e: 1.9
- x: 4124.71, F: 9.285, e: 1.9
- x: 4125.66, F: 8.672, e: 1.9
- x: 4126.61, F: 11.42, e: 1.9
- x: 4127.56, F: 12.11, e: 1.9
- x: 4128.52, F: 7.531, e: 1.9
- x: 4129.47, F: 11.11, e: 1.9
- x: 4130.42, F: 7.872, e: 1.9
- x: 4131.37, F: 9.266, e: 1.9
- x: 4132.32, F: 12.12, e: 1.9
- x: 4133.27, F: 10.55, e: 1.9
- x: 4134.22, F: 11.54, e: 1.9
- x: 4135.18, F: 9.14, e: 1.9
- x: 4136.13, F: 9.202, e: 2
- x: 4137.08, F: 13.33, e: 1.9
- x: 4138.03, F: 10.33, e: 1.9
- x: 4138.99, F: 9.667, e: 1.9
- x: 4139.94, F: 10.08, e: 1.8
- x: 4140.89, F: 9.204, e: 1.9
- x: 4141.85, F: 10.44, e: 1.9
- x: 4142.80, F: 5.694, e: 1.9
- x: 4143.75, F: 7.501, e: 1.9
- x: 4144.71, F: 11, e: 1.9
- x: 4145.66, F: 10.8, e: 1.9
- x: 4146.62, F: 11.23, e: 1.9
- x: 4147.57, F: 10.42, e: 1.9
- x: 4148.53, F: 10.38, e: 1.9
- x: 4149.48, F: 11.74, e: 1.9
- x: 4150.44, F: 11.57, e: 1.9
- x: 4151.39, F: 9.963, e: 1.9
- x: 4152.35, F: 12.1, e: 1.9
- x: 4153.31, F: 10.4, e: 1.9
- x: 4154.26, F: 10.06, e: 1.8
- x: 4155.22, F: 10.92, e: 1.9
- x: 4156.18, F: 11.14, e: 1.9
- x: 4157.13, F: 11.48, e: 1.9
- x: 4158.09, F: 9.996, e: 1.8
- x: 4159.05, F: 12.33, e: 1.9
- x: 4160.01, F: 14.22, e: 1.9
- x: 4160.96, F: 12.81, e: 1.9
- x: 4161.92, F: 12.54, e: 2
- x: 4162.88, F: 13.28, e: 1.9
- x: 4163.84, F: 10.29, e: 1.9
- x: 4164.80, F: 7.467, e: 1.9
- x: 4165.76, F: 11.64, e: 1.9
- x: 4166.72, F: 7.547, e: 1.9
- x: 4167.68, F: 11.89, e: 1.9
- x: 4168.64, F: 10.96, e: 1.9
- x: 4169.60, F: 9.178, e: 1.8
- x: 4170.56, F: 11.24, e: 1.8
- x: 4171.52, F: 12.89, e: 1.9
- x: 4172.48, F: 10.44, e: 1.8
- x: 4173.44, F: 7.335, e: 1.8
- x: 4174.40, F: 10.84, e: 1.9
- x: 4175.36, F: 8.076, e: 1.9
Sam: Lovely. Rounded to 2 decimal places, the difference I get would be -1.16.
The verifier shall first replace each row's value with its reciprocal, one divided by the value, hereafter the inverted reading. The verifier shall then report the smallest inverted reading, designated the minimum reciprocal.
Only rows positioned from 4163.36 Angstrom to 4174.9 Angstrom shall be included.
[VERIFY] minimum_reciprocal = 0.078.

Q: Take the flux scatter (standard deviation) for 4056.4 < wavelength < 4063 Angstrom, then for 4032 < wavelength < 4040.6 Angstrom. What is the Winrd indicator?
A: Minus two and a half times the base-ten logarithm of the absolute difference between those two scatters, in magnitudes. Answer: 0.8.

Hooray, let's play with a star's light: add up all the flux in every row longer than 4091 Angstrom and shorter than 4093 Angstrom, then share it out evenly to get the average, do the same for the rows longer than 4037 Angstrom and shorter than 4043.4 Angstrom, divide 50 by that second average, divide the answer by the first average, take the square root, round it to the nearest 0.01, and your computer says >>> 0.66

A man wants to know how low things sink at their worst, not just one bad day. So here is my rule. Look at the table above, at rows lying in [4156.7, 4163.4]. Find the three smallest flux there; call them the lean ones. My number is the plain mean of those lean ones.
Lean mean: 11.3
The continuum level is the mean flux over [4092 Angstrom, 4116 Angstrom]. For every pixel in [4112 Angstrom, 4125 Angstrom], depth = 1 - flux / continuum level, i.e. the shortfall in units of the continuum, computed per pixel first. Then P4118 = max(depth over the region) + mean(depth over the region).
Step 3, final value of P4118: 0.06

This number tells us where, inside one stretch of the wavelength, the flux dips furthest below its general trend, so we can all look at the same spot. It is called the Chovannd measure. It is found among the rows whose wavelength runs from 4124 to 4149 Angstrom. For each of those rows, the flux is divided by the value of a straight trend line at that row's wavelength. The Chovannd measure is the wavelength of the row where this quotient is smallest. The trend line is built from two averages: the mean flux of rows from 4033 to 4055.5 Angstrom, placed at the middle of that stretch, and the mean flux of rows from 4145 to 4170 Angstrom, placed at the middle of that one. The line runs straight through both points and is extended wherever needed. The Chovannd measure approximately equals 4142.80 Angstrom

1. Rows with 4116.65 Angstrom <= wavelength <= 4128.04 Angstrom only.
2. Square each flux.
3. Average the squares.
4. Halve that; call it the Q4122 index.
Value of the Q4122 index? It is 53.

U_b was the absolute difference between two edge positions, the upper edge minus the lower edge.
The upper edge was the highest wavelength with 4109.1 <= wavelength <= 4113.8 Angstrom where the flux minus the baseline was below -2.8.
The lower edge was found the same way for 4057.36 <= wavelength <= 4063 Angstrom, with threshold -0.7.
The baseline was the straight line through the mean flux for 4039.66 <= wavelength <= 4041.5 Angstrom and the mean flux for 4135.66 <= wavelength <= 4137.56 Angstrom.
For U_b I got 48.0 Angstrom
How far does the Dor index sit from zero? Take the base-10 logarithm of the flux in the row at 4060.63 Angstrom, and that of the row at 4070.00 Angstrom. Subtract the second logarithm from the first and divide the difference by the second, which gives -0.026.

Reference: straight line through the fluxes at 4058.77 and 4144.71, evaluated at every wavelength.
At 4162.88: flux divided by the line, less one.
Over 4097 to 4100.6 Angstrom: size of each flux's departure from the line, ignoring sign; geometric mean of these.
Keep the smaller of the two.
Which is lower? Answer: 0.13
